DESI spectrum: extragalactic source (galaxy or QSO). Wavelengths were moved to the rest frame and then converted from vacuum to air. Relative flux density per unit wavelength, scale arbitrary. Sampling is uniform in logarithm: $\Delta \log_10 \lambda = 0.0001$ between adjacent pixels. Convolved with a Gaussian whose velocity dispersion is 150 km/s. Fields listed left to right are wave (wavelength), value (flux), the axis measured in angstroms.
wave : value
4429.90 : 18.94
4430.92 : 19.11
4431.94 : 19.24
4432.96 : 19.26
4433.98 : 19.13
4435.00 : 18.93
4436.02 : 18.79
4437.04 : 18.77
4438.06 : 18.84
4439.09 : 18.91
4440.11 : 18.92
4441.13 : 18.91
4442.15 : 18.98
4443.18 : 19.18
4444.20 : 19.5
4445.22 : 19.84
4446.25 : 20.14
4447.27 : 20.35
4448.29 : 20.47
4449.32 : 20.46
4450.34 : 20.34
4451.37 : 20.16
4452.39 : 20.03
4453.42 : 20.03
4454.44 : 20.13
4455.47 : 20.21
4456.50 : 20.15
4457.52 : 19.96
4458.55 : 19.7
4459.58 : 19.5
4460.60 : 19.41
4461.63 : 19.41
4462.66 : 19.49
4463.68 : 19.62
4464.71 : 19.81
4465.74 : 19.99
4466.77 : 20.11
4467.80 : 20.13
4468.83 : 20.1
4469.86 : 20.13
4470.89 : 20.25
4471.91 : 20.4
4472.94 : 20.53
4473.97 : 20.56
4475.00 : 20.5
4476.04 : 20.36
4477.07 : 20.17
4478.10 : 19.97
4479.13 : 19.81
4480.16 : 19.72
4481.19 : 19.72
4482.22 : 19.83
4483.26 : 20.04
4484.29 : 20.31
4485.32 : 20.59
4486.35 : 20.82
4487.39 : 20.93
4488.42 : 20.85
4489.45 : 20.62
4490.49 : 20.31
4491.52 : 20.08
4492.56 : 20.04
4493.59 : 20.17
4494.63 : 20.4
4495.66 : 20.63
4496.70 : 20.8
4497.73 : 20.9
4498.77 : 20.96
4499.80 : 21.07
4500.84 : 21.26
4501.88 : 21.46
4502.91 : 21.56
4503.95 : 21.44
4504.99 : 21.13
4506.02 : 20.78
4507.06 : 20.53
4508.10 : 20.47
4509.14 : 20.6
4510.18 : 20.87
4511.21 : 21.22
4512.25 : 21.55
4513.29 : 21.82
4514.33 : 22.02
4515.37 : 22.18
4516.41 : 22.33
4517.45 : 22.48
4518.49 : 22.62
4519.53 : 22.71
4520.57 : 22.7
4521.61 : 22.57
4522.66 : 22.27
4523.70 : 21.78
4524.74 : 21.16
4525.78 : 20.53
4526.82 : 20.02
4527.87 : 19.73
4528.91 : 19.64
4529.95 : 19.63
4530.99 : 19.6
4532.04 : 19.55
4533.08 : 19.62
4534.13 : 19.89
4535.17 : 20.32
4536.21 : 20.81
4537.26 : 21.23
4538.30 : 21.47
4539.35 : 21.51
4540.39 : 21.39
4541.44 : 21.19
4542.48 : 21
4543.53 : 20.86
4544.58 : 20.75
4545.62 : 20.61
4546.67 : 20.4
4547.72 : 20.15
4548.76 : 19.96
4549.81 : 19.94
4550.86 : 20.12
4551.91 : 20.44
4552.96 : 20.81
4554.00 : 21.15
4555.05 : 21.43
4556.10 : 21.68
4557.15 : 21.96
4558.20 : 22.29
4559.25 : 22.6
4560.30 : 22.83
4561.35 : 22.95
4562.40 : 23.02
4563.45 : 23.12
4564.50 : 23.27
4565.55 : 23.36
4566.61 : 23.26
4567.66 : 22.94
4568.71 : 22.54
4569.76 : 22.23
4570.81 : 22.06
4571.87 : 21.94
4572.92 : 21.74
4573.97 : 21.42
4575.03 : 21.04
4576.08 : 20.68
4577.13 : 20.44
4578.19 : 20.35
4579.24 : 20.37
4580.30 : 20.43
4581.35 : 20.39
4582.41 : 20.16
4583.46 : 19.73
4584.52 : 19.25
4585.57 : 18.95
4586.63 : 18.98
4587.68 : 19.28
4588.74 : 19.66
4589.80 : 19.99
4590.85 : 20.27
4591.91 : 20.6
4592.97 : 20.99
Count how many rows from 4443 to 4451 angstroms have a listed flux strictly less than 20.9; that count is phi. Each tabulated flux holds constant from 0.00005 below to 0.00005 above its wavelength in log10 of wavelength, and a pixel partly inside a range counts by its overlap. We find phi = 8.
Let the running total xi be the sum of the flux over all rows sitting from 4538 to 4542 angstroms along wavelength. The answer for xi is 85.6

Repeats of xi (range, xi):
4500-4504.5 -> 85.7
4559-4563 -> 91.4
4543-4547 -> 82.6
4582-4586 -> 78.1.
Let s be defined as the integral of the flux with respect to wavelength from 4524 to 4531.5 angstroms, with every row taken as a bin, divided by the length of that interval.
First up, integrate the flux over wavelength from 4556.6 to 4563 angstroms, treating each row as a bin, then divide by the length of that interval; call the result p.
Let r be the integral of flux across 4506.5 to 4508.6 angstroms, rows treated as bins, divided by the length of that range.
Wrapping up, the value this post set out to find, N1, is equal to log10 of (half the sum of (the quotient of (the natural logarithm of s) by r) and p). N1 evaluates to 1.06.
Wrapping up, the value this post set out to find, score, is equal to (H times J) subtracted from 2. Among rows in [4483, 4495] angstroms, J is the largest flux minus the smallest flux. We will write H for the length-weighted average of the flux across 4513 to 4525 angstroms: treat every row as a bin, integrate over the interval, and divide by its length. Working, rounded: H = 22.2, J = 0.9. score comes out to -18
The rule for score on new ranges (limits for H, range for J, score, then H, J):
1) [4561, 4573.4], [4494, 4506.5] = -24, 22.7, 1.2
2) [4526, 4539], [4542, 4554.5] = -22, 20.2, 1.2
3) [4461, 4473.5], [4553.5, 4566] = -42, 20.0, 2.2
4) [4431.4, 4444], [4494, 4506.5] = -20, 19.0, 1.2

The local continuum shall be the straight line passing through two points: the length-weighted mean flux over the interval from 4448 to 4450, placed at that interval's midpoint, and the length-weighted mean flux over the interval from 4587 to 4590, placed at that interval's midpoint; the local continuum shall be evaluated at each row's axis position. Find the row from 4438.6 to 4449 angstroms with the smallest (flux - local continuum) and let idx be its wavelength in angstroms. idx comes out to 4439.09 angstroms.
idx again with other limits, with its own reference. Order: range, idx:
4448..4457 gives 4452.39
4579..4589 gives 4585.57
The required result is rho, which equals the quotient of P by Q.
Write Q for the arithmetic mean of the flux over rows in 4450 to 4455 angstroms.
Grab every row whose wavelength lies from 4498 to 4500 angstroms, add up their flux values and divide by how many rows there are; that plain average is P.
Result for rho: 1.04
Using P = 21.0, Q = 20.1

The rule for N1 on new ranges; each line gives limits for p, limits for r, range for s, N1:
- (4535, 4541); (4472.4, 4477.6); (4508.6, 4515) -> 1.03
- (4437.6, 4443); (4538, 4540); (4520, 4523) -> 0.98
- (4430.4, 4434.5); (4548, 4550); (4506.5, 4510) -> 0.99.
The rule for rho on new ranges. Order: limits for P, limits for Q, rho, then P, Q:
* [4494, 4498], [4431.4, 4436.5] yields 1.08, 20.7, 19.1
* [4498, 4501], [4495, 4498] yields 1.02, 21.1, 20.8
